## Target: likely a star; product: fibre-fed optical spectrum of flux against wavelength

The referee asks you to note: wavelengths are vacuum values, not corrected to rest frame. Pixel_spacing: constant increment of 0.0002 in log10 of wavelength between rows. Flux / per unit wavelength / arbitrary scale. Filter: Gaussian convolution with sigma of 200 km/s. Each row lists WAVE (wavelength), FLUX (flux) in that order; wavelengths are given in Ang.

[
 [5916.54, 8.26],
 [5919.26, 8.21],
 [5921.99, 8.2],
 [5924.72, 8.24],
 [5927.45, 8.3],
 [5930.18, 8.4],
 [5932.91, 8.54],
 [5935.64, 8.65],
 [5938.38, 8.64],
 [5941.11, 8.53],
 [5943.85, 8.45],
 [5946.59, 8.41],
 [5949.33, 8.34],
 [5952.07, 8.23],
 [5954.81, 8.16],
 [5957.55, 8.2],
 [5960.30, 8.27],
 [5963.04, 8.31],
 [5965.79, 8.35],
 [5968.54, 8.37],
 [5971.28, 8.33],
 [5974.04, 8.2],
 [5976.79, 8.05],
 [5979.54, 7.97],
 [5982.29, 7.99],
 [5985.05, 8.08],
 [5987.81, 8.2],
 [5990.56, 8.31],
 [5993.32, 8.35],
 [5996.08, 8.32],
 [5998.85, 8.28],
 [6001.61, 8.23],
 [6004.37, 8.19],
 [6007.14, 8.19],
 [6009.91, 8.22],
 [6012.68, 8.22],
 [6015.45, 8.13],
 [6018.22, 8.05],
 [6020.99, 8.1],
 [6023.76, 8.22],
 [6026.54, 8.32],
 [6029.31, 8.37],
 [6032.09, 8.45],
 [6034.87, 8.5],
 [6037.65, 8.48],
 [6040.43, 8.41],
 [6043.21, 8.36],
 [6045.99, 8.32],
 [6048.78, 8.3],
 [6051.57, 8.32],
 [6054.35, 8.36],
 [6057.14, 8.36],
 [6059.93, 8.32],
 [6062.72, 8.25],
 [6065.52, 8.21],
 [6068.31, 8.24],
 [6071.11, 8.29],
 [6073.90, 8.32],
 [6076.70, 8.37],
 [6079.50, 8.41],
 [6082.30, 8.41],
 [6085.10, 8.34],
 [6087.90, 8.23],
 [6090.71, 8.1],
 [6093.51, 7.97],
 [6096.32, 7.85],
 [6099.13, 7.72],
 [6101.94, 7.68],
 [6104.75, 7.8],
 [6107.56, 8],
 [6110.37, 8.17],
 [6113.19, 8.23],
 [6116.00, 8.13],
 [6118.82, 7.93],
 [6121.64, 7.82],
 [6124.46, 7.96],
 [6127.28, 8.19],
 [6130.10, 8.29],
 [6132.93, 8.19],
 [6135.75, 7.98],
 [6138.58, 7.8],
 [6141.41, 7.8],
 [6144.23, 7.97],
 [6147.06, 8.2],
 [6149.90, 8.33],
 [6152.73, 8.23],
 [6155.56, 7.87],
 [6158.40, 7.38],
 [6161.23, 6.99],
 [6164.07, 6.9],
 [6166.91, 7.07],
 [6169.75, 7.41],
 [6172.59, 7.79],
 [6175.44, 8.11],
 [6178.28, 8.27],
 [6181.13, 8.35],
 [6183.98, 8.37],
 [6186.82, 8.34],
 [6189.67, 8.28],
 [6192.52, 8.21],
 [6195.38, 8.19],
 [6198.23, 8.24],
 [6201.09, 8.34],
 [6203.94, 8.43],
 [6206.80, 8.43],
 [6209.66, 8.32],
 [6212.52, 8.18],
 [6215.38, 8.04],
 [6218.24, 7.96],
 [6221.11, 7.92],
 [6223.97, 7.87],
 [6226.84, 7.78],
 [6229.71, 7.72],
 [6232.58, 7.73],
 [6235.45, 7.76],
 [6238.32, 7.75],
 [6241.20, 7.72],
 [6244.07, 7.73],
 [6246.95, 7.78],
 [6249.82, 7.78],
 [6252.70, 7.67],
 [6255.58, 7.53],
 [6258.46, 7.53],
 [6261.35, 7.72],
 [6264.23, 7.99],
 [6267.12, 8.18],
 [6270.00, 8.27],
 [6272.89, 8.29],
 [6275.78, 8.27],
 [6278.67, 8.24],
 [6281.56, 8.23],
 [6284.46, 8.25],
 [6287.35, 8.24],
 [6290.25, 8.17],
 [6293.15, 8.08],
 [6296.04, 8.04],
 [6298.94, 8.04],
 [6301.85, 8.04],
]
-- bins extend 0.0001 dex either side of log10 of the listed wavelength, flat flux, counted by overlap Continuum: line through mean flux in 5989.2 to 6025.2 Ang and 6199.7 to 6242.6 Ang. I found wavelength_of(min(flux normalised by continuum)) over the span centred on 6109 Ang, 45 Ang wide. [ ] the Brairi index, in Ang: 6101.94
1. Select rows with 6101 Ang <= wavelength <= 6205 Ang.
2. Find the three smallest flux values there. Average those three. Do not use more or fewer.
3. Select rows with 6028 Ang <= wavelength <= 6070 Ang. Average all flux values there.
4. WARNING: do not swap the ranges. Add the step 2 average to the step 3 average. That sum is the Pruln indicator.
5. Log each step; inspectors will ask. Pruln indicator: 15.3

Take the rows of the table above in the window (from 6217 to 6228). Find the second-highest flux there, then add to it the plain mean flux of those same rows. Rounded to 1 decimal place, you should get 15.8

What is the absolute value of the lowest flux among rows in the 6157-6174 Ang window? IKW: 6.9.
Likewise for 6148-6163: 7.0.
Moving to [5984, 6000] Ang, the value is 8.1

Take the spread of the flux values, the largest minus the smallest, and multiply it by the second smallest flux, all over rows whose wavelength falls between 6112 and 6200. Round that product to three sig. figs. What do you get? 10.3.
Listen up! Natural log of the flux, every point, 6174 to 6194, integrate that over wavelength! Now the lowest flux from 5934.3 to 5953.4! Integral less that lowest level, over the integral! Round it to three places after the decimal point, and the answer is 0.805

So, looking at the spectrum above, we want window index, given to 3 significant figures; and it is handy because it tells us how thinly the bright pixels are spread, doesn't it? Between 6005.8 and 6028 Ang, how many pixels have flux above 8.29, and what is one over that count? 1.00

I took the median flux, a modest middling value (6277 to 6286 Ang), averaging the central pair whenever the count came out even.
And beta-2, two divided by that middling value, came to 0.243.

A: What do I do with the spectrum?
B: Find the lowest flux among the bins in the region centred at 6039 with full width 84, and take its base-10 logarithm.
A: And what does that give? 0.91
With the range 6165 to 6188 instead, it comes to 0.85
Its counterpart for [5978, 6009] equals 0.90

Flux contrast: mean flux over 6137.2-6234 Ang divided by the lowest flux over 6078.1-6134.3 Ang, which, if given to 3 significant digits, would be 1.04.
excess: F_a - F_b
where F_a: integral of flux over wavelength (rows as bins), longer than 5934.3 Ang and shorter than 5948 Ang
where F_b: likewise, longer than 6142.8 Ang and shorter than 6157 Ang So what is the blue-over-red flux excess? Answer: 2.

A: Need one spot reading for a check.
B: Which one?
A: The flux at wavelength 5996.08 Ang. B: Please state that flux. 8.32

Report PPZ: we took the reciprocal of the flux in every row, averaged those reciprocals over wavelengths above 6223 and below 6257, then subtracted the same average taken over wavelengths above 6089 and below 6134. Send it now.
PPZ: 0.0043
